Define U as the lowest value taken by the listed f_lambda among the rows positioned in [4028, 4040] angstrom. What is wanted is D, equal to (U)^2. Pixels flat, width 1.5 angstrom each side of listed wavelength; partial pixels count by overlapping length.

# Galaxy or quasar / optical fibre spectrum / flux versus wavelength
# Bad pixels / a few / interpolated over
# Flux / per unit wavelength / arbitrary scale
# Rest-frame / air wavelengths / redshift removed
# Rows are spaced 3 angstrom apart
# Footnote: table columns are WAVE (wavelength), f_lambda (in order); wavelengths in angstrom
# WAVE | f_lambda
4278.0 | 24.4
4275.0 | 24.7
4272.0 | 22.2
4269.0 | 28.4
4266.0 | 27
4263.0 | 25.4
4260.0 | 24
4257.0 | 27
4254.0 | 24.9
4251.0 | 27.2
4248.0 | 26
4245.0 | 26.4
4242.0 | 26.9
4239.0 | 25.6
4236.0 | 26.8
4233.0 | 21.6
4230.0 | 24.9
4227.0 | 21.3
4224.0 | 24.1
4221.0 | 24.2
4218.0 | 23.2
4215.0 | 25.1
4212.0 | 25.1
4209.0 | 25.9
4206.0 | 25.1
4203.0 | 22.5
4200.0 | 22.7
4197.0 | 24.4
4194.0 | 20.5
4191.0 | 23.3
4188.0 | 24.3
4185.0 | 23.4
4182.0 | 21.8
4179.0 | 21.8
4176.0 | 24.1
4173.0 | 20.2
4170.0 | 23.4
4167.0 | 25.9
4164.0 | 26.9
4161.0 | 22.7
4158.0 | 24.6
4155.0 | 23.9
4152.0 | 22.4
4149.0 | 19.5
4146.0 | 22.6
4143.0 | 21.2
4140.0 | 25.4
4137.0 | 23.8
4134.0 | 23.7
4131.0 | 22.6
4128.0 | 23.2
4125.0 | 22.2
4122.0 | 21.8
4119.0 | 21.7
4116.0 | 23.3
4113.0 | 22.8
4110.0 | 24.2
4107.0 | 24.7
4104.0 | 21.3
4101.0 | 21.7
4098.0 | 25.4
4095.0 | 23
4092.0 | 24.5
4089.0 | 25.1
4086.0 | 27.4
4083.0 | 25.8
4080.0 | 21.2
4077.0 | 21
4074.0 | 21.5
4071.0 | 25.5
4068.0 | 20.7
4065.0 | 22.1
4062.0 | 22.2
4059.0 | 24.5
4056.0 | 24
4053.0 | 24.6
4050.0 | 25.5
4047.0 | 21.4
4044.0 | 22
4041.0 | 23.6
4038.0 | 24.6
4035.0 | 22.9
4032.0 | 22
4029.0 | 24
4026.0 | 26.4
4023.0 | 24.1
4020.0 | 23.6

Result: 484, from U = 22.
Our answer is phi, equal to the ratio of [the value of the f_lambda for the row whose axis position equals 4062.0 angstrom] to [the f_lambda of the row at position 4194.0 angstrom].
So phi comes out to 1.1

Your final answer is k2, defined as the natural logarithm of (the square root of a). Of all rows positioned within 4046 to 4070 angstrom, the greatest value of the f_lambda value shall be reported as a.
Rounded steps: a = 25.5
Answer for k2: 1.62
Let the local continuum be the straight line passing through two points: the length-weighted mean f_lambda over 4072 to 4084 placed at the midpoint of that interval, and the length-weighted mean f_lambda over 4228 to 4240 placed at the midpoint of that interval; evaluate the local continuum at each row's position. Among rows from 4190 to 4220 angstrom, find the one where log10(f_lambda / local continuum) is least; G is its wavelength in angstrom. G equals 4194.0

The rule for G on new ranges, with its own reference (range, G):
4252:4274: 4272.0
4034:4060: 4047.0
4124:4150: 4149.0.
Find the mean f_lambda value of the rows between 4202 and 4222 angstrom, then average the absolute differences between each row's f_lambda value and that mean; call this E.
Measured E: 0.98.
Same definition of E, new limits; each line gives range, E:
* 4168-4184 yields 1.19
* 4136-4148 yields 1.35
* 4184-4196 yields 1.19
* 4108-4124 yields 0.81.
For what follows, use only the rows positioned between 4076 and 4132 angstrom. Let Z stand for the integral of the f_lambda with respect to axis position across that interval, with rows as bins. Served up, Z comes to 1307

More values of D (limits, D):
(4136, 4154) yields 380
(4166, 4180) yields 408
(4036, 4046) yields 484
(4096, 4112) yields 454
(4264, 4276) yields 493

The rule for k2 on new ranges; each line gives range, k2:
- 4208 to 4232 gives 1.63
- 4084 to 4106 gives 1.66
